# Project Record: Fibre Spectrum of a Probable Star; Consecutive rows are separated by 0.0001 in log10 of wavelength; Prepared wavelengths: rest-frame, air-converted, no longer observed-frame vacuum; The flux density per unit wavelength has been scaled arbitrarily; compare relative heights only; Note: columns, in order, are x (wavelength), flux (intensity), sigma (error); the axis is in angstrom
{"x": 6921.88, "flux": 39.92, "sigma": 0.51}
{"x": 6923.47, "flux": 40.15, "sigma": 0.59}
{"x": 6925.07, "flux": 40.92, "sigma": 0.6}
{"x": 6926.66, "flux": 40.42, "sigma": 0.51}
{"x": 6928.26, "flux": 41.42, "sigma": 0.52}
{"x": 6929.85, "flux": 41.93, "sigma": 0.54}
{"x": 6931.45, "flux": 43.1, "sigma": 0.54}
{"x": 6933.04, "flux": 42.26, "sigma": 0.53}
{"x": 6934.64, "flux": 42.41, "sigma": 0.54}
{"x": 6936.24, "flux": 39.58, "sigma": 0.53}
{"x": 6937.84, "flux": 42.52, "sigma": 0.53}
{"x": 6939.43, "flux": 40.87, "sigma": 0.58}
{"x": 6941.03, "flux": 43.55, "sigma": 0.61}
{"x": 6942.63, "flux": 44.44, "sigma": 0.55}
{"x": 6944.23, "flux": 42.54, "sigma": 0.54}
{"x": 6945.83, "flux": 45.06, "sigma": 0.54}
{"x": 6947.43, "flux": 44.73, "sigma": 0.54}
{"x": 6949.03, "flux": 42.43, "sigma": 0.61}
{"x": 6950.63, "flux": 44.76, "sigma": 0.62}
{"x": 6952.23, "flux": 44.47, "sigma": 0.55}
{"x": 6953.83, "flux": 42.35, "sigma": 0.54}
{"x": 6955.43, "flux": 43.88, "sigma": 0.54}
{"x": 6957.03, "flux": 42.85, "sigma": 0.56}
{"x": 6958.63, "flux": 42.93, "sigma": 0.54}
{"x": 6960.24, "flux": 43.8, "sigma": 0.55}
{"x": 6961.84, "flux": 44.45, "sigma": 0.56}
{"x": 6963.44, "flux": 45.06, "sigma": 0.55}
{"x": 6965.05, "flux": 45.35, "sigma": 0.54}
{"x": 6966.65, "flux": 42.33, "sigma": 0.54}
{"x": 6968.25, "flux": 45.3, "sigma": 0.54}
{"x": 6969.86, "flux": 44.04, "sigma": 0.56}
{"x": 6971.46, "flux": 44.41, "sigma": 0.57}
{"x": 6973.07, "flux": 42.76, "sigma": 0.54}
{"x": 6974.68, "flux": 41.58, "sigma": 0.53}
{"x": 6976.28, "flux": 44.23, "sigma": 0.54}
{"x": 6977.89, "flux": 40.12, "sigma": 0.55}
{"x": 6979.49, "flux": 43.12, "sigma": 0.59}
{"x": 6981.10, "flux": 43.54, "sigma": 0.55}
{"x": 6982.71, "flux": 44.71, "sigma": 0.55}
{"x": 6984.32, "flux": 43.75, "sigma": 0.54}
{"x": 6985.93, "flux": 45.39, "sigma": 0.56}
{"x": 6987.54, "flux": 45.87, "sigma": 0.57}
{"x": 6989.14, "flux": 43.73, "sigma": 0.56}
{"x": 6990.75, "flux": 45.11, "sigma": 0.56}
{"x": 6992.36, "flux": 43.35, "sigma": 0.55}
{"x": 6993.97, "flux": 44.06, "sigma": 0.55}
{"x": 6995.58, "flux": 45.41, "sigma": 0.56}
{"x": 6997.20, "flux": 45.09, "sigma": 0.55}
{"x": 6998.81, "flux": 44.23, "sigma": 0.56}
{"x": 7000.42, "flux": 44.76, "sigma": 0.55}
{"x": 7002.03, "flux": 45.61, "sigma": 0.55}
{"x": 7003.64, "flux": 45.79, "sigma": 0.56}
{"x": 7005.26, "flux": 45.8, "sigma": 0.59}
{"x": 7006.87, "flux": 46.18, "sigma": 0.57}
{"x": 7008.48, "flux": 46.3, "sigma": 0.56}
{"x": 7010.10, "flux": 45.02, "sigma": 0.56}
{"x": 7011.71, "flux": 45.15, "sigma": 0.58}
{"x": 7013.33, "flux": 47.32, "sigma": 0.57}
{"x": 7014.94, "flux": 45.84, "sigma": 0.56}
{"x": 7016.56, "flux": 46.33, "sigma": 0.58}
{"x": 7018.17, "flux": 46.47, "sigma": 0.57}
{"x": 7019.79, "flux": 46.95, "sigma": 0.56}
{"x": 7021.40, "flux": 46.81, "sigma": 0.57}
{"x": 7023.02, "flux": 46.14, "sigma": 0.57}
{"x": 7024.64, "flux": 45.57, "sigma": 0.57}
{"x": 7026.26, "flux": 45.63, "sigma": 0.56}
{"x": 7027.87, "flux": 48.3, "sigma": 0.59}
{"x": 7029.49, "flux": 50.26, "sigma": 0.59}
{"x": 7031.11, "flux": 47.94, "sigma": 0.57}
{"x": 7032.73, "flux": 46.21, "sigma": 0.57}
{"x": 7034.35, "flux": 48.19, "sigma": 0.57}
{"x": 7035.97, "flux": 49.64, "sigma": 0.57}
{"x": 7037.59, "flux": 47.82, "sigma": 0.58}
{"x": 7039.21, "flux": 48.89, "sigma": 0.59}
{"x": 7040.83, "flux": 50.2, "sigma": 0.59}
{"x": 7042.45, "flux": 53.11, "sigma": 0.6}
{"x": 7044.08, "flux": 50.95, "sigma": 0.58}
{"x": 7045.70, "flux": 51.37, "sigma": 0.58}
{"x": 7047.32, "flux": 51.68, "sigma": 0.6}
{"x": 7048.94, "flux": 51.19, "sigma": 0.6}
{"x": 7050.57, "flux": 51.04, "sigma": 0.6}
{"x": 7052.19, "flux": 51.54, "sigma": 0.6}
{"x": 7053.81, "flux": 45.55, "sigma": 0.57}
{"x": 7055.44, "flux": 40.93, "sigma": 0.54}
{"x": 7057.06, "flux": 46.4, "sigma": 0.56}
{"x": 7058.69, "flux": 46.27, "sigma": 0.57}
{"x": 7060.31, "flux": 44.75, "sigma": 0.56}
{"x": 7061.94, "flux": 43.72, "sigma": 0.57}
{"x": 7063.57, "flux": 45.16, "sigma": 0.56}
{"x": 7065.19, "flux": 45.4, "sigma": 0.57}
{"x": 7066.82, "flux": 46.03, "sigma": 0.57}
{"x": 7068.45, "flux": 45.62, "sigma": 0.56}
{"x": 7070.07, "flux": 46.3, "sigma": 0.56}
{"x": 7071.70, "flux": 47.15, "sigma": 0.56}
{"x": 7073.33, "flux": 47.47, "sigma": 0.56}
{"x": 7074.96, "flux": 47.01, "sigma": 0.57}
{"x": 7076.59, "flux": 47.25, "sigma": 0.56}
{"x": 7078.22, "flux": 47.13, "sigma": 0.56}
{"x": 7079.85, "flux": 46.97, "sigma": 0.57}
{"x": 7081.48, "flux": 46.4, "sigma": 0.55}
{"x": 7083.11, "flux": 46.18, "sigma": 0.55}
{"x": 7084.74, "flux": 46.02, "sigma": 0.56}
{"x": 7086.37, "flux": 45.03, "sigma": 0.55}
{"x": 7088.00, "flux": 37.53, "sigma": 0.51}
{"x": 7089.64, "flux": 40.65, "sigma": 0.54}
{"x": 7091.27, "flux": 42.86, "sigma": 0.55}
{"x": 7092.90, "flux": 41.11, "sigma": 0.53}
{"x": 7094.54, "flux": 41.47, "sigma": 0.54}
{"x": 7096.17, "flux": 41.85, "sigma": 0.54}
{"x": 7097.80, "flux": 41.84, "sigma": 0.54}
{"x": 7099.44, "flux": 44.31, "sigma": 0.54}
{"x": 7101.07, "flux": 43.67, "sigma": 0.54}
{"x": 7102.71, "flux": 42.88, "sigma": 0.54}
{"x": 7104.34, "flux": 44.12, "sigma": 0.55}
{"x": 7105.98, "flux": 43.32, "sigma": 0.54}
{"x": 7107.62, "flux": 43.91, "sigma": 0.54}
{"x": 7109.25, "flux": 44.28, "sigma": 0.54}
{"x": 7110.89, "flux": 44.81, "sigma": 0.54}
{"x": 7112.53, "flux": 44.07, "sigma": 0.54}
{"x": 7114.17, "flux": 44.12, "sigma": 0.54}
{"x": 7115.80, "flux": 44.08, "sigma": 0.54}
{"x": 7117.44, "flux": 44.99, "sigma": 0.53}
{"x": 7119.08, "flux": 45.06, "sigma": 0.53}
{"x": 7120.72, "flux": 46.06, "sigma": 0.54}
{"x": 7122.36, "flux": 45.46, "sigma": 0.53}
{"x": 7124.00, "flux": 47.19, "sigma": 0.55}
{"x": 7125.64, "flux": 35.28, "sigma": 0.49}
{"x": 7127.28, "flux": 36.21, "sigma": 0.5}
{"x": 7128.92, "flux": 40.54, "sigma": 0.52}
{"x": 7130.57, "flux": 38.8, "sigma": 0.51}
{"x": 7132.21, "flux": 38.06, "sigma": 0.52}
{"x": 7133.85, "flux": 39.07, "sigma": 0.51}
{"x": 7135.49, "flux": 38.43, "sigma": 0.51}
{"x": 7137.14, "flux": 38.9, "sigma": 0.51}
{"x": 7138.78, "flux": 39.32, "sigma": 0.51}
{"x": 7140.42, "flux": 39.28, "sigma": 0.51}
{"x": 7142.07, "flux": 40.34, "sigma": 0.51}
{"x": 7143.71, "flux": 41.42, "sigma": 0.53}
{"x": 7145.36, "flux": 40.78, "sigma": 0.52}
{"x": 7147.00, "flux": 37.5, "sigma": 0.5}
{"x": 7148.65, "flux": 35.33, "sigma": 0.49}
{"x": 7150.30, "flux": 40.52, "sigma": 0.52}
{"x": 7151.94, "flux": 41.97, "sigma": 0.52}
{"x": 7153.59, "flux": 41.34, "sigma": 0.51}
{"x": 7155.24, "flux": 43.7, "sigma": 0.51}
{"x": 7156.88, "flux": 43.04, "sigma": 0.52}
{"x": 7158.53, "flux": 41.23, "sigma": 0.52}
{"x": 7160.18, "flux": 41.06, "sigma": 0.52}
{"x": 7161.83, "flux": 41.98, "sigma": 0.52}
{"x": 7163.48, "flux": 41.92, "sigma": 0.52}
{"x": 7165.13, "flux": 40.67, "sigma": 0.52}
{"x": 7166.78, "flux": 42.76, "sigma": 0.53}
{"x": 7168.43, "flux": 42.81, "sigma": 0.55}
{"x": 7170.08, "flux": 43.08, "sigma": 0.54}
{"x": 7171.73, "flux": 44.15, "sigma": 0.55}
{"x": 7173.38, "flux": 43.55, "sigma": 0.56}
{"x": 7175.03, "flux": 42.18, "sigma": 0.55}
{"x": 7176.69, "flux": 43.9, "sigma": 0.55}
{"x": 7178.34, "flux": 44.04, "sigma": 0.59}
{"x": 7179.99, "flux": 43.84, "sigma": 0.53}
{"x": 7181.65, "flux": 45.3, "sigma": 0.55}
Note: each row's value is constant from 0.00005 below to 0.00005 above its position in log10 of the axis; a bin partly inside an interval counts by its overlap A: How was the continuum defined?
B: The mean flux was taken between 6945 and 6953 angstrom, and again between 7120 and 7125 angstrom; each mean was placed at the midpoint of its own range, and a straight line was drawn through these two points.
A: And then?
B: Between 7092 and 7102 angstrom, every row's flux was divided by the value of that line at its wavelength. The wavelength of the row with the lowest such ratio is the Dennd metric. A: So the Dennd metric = 7092.90 angstrom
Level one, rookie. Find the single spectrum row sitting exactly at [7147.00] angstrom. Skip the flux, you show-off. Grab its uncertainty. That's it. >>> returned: 0.500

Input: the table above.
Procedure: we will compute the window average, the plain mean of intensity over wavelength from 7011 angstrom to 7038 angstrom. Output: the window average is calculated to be 47.1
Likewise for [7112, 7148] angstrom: 41.1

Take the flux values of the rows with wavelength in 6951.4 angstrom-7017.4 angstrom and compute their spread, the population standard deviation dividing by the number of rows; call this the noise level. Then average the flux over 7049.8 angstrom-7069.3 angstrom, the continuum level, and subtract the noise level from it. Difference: 45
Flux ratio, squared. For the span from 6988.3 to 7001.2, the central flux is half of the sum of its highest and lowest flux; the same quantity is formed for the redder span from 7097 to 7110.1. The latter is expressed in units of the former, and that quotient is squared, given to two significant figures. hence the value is 0.94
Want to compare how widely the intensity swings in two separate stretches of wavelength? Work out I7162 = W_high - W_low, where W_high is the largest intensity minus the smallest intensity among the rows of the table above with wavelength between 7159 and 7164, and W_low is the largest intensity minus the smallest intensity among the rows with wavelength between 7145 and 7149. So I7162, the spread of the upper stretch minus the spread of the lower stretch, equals -4.5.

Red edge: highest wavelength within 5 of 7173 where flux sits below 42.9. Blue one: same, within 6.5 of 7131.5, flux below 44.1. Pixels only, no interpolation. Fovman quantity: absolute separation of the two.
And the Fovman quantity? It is 37.9 angstrom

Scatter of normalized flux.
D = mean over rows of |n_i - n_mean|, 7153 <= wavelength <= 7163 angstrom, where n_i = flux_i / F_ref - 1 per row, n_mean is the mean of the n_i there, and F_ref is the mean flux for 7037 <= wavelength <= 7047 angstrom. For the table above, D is 0.017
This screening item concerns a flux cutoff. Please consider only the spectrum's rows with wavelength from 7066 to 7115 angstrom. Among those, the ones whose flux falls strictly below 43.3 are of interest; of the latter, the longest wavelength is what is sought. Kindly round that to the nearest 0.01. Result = 7102.71 angstrom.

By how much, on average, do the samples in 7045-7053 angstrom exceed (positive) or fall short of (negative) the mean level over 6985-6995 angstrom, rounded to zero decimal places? 7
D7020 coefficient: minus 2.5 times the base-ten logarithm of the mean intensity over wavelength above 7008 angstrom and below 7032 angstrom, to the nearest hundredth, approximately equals -4.17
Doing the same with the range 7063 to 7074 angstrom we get -4.16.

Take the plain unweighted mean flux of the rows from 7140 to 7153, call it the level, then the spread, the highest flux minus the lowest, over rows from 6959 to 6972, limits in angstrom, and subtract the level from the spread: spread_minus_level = -36.6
